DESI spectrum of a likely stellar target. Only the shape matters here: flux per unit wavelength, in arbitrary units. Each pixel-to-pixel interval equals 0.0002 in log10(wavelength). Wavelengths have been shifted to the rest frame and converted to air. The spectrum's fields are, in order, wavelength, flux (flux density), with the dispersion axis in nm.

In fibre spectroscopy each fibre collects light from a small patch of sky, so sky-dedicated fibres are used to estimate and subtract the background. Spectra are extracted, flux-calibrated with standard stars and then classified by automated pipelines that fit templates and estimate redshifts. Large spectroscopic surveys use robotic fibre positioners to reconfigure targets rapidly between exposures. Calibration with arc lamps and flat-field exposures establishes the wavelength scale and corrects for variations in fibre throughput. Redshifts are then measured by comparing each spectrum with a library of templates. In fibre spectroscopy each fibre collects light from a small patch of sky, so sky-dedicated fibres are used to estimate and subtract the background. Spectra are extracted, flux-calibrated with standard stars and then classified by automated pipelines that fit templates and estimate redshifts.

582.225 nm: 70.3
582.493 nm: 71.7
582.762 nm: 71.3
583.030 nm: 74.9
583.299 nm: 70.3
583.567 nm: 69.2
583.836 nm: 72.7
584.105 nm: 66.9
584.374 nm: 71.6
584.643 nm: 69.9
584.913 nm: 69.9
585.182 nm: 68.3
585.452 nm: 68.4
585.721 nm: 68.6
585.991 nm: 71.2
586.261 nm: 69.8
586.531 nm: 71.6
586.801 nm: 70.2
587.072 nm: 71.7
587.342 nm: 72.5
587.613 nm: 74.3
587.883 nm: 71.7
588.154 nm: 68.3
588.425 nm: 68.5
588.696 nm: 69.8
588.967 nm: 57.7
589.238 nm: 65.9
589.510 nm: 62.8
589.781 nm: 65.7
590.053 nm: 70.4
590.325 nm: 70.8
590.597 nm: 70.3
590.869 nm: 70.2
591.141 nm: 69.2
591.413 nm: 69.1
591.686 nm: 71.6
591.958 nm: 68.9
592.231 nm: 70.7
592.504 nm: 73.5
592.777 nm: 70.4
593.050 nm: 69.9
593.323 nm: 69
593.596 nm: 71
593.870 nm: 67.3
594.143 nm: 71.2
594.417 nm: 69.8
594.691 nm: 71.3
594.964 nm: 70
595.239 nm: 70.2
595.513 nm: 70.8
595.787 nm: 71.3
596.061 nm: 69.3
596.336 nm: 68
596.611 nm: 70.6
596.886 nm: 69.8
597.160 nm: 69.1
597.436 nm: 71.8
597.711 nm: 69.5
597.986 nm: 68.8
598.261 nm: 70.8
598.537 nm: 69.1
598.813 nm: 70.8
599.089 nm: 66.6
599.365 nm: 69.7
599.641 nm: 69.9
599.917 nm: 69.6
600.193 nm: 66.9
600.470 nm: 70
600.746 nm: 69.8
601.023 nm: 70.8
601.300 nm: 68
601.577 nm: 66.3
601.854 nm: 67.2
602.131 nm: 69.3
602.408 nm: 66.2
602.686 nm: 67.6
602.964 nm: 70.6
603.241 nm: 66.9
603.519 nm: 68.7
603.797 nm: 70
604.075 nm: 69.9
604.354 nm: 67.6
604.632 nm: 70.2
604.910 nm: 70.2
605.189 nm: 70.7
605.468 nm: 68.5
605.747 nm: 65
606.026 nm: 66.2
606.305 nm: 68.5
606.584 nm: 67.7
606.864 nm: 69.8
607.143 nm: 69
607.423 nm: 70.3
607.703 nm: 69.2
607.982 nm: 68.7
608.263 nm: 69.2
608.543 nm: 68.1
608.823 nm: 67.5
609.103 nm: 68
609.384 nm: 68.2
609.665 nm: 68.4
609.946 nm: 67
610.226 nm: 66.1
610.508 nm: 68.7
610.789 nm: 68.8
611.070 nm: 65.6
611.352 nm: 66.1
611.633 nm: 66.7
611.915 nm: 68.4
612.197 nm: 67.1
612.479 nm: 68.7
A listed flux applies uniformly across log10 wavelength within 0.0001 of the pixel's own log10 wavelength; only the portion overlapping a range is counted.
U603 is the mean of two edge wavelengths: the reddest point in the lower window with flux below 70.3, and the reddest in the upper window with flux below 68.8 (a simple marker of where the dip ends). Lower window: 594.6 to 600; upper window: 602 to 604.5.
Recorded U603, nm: 602.14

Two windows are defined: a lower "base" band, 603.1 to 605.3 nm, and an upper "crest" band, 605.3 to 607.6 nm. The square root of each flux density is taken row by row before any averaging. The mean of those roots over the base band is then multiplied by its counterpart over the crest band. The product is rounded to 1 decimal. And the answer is 68.7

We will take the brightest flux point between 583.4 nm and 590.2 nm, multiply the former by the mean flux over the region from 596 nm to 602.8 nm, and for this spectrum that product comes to 5128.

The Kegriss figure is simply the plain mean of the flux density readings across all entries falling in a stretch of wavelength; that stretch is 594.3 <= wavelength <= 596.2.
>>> 70.4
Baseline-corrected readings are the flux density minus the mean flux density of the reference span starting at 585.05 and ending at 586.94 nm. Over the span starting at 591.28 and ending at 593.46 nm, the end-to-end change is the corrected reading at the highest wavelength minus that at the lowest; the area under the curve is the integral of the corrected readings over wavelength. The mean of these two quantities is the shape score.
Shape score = 0.7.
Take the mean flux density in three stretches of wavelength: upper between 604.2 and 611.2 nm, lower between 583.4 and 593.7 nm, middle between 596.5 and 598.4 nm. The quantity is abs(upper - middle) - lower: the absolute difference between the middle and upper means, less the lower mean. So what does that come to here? -67.76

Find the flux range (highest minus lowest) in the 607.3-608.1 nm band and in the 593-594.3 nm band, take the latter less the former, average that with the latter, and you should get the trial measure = 3.1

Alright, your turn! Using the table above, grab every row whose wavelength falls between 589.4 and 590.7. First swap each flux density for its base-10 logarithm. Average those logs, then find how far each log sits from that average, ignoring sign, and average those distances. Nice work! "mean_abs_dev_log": 0.019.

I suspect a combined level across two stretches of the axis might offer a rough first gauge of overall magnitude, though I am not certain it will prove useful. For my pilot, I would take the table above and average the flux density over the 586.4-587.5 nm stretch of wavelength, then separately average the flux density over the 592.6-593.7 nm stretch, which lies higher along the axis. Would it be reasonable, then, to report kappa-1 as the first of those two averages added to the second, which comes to 142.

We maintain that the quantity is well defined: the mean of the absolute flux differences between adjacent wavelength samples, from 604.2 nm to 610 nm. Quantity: 1.17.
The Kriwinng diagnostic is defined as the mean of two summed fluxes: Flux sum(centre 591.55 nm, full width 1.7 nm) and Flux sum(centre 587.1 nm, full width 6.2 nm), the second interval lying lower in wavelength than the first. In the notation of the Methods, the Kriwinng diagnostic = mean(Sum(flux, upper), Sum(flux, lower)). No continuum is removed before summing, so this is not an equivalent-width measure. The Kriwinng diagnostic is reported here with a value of 1003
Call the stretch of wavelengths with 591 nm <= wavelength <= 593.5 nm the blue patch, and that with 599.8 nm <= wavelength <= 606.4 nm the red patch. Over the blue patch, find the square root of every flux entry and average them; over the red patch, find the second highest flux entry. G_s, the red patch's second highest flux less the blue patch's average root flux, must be 62.3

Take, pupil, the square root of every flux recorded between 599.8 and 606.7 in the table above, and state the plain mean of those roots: 8.28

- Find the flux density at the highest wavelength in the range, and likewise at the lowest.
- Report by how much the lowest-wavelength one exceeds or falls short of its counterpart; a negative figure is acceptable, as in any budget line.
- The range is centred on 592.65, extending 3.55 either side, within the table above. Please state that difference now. -3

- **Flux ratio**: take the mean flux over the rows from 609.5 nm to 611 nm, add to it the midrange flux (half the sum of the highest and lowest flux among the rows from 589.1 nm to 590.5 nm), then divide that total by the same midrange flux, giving 2.01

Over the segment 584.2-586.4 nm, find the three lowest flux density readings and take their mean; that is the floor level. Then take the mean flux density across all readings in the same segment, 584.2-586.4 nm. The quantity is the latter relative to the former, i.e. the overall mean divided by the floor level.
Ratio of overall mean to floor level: 1.02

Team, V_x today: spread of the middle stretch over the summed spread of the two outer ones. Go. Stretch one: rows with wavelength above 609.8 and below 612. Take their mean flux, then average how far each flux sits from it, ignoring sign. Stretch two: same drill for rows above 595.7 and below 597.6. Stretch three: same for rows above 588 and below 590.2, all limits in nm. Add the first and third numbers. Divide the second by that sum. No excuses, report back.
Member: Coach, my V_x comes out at 0.25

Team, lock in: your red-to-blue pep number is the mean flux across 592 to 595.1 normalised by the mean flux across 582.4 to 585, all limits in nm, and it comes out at 0.99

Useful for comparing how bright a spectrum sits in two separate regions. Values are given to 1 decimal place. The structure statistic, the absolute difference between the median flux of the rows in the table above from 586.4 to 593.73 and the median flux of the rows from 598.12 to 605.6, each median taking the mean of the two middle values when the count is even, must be 0.6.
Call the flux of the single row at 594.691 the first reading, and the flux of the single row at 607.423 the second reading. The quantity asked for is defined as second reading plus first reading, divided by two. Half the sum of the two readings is 70.8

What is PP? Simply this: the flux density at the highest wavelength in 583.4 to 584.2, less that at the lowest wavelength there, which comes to -2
